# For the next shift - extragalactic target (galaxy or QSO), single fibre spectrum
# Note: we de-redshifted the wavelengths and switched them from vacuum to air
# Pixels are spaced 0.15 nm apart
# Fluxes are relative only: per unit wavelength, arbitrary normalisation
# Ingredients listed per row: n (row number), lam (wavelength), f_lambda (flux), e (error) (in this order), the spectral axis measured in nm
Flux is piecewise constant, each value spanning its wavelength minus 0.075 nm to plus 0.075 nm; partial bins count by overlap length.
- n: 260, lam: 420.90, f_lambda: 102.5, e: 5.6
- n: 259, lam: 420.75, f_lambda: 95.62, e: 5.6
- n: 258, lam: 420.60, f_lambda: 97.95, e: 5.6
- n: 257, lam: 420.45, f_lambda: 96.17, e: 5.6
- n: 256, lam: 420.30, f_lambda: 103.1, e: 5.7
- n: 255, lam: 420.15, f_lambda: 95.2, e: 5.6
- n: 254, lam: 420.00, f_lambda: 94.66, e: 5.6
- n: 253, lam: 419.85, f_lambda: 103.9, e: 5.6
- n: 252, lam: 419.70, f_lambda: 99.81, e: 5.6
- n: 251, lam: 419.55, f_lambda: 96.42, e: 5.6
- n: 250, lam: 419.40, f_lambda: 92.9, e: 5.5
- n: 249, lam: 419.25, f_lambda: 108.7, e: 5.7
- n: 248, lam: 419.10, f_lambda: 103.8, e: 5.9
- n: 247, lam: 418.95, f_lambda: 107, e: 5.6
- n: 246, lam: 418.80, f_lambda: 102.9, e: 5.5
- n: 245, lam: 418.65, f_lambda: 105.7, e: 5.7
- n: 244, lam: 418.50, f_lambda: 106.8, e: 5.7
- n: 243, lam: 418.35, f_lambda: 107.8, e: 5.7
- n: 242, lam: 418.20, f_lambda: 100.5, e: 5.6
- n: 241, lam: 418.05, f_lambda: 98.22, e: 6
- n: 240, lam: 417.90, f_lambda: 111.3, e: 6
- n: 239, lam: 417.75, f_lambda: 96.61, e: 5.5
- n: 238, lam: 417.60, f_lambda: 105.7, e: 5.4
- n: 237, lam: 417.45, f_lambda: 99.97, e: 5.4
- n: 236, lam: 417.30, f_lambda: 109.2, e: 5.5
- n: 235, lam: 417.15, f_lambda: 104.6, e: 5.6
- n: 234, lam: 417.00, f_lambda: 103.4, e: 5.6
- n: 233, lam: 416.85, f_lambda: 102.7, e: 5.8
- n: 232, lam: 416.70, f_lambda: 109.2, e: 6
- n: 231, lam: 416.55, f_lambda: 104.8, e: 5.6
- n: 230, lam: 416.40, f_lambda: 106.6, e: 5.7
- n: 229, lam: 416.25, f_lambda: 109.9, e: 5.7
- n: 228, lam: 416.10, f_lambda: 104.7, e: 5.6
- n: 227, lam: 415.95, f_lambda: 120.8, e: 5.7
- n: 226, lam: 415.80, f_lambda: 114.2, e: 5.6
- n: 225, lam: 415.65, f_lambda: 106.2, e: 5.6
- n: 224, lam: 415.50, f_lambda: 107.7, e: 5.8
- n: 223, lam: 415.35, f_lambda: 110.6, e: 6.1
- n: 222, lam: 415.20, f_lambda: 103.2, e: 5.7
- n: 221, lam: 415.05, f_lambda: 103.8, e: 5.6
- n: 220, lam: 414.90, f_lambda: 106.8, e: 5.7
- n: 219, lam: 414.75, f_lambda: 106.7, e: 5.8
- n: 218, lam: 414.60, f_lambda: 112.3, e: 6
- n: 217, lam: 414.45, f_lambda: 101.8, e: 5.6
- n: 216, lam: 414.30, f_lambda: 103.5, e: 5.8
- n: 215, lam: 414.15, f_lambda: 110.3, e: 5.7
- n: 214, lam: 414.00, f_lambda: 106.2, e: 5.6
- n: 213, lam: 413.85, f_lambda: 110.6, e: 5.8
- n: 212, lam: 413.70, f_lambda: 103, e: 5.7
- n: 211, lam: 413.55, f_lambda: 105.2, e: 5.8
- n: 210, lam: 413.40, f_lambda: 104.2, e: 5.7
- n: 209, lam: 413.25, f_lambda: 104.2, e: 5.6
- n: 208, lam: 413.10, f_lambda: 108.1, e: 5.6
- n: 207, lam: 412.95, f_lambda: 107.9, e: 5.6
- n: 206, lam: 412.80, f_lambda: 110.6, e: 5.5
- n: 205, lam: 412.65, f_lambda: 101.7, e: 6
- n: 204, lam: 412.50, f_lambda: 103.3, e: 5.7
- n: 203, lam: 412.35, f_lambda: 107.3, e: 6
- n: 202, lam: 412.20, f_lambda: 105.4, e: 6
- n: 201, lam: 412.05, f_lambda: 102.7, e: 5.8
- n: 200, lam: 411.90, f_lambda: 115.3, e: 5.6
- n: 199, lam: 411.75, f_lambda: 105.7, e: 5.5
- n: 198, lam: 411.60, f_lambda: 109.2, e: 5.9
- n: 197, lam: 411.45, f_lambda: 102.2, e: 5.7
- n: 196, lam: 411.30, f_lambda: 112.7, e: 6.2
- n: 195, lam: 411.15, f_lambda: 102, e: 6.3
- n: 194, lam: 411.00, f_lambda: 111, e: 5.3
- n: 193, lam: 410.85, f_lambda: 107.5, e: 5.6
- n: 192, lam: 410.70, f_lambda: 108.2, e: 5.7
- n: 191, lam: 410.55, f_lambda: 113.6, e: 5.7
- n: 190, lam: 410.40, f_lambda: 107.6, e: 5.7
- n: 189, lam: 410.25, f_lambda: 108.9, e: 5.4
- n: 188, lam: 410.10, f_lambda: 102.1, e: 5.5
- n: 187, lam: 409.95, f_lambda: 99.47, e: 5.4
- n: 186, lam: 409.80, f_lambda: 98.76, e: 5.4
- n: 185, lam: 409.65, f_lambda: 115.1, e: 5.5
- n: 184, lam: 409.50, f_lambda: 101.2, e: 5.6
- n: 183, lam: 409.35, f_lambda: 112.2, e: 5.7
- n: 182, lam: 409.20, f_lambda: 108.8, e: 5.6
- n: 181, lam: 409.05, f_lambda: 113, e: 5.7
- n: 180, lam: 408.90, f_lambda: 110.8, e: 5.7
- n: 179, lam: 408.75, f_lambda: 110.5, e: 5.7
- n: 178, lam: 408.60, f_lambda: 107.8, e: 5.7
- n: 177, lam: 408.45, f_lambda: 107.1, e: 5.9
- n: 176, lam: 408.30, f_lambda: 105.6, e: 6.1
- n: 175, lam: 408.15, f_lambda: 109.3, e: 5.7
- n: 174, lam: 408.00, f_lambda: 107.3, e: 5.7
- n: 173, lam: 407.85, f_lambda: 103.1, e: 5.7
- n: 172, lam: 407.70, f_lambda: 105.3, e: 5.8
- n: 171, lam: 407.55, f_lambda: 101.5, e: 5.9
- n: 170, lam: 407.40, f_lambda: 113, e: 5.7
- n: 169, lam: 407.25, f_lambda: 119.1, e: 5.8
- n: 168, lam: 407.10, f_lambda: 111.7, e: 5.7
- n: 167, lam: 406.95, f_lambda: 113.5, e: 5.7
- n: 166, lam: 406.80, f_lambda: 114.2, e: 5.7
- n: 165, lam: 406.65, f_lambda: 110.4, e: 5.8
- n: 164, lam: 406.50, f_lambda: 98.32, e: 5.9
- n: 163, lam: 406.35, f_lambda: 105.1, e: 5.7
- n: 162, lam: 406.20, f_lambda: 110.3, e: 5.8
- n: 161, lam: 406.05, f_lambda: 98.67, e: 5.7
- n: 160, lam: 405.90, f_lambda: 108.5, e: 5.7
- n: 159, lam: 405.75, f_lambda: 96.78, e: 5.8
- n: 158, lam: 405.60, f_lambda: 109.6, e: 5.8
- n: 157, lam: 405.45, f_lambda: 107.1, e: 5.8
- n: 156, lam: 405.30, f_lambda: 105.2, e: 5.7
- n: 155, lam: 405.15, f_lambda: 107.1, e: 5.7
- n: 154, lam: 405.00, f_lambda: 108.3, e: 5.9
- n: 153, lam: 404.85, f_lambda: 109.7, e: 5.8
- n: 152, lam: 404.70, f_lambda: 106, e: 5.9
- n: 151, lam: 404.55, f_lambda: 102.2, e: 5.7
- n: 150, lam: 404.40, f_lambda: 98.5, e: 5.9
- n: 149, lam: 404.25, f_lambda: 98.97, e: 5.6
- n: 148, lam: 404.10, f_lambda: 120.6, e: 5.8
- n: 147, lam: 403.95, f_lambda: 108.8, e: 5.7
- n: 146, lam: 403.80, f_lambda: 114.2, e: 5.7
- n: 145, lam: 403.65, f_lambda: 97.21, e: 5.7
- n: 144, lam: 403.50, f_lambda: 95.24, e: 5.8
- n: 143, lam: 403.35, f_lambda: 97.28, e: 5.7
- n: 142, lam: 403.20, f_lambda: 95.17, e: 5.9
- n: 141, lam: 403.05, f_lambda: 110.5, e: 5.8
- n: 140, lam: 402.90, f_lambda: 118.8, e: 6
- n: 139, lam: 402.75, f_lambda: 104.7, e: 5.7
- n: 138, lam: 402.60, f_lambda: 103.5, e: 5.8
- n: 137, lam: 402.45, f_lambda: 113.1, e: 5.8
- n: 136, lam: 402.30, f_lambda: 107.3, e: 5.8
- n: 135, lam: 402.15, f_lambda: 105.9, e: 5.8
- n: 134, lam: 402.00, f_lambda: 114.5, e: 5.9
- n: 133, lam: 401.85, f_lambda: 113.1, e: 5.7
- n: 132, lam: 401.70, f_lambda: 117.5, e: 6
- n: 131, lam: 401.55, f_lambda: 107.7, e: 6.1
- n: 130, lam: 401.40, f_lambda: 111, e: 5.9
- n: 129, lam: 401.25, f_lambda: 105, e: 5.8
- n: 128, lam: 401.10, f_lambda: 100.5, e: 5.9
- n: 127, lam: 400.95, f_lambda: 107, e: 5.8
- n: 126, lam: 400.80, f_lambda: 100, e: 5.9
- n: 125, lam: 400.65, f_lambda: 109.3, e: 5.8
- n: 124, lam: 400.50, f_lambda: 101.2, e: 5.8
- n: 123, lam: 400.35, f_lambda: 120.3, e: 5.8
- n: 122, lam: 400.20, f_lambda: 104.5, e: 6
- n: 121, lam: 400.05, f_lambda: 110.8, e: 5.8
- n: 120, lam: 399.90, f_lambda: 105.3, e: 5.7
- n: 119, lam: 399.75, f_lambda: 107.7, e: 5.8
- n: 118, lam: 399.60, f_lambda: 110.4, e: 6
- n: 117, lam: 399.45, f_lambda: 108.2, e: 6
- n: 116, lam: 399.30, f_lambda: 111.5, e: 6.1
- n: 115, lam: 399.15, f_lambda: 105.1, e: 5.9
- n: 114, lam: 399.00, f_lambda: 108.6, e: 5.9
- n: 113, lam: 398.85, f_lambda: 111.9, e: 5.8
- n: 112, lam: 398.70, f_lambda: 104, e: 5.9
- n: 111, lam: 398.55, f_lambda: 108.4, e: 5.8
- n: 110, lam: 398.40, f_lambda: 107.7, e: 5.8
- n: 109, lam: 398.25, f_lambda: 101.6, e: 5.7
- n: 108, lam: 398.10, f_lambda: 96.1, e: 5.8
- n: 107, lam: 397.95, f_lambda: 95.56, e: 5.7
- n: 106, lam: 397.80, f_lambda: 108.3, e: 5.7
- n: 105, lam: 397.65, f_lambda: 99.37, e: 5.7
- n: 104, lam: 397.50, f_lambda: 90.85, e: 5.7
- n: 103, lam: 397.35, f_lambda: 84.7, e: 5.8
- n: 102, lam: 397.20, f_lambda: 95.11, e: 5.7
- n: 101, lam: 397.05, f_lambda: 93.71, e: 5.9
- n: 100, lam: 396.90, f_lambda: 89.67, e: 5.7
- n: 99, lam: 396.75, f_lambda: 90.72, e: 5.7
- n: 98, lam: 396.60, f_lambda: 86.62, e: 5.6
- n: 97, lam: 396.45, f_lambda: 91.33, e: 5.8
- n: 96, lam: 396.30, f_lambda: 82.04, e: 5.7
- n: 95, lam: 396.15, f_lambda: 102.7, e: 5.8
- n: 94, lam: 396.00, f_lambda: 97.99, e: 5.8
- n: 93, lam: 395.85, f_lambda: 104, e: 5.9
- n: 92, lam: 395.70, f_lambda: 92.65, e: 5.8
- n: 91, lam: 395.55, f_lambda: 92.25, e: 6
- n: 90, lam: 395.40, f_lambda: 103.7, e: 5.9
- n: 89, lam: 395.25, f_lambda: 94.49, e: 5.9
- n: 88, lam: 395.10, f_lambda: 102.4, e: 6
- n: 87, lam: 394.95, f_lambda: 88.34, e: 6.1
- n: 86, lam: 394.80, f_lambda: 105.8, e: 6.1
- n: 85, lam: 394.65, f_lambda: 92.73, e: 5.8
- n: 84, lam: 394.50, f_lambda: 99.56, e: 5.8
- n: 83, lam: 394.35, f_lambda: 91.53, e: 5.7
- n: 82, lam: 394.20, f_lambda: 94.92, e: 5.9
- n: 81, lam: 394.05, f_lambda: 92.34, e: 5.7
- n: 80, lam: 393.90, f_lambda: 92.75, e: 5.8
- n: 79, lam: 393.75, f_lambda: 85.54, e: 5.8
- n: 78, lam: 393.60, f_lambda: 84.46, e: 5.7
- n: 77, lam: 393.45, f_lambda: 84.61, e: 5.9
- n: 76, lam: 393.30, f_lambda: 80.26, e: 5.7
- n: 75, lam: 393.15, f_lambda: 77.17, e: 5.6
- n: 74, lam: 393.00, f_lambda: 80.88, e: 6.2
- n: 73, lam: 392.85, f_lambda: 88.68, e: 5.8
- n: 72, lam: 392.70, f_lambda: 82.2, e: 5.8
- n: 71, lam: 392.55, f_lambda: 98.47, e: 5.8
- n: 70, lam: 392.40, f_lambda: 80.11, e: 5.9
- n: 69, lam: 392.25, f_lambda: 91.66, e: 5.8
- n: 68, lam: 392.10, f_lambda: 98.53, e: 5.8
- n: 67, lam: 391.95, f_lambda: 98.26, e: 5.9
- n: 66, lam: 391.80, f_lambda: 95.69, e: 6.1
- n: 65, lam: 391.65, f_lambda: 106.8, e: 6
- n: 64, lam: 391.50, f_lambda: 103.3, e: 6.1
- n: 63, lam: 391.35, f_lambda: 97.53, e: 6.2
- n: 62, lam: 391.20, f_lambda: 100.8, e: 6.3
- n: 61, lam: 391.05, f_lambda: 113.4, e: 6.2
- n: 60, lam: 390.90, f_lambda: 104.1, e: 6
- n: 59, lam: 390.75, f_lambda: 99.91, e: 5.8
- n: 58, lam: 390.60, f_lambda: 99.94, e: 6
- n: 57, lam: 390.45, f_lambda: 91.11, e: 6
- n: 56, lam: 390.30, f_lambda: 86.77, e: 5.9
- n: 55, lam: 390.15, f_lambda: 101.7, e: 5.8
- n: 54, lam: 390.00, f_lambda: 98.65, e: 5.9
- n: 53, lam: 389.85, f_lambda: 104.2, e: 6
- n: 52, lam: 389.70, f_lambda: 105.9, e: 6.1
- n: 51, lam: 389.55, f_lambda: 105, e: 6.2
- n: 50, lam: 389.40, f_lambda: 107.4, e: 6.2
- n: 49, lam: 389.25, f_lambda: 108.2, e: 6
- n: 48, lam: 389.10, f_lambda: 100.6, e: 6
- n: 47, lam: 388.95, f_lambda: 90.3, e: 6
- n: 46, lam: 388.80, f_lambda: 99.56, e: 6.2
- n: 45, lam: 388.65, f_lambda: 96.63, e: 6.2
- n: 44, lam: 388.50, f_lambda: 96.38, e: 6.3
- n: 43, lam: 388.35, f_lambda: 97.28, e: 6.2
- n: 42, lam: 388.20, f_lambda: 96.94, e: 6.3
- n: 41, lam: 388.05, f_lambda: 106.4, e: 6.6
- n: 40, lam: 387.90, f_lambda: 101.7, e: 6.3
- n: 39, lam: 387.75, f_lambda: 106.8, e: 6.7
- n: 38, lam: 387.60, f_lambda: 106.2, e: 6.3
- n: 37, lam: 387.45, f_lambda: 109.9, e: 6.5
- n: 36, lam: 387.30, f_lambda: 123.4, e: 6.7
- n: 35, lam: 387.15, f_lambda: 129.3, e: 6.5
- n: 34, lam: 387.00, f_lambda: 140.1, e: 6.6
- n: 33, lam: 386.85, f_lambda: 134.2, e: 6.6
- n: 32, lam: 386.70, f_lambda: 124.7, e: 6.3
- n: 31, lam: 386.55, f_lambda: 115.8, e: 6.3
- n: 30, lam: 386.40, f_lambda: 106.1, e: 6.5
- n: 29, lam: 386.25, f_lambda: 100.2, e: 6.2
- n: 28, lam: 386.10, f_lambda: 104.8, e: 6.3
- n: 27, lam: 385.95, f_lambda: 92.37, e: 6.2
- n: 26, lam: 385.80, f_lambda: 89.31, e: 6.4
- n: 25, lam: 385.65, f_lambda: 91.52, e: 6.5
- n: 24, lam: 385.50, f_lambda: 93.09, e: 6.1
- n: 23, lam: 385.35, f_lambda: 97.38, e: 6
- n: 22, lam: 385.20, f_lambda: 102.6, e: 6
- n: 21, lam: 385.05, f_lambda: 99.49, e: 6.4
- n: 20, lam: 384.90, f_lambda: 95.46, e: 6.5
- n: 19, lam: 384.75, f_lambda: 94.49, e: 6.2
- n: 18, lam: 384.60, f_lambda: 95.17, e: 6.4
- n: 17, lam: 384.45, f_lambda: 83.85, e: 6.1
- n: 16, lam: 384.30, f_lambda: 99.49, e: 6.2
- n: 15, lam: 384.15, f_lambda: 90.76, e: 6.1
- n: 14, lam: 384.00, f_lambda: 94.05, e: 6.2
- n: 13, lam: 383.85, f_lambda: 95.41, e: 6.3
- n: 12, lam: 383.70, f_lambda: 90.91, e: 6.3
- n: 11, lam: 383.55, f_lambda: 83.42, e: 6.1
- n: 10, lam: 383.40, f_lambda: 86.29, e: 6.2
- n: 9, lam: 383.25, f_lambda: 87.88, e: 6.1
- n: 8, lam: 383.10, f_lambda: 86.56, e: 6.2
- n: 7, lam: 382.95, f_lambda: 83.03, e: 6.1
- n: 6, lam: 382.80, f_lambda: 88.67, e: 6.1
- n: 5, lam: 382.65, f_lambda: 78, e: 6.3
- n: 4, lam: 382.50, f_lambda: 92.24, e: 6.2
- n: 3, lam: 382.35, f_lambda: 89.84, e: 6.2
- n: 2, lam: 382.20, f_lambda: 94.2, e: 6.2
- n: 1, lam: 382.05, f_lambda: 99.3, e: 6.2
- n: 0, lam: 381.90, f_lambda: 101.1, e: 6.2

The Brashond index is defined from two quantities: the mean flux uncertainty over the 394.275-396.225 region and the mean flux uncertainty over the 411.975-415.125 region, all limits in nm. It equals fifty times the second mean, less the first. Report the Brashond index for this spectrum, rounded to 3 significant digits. 281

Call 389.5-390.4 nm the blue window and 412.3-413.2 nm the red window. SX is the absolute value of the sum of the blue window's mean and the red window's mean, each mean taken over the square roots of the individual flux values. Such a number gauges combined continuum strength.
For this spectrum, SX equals 20.3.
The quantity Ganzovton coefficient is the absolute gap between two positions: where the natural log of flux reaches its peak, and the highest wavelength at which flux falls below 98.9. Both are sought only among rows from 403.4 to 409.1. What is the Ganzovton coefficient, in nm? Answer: 2.40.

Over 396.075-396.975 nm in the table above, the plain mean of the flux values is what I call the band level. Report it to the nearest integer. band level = 91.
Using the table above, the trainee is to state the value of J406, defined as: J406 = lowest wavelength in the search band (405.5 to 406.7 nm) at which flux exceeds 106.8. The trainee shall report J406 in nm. 405.60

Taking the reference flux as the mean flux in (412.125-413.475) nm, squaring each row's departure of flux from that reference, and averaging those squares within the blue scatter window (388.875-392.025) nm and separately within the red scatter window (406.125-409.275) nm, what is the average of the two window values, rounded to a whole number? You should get 47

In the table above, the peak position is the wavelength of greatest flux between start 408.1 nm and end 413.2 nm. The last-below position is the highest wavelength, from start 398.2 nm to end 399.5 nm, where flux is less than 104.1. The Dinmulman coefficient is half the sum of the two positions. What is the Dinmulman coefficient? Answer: 405.30 nm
